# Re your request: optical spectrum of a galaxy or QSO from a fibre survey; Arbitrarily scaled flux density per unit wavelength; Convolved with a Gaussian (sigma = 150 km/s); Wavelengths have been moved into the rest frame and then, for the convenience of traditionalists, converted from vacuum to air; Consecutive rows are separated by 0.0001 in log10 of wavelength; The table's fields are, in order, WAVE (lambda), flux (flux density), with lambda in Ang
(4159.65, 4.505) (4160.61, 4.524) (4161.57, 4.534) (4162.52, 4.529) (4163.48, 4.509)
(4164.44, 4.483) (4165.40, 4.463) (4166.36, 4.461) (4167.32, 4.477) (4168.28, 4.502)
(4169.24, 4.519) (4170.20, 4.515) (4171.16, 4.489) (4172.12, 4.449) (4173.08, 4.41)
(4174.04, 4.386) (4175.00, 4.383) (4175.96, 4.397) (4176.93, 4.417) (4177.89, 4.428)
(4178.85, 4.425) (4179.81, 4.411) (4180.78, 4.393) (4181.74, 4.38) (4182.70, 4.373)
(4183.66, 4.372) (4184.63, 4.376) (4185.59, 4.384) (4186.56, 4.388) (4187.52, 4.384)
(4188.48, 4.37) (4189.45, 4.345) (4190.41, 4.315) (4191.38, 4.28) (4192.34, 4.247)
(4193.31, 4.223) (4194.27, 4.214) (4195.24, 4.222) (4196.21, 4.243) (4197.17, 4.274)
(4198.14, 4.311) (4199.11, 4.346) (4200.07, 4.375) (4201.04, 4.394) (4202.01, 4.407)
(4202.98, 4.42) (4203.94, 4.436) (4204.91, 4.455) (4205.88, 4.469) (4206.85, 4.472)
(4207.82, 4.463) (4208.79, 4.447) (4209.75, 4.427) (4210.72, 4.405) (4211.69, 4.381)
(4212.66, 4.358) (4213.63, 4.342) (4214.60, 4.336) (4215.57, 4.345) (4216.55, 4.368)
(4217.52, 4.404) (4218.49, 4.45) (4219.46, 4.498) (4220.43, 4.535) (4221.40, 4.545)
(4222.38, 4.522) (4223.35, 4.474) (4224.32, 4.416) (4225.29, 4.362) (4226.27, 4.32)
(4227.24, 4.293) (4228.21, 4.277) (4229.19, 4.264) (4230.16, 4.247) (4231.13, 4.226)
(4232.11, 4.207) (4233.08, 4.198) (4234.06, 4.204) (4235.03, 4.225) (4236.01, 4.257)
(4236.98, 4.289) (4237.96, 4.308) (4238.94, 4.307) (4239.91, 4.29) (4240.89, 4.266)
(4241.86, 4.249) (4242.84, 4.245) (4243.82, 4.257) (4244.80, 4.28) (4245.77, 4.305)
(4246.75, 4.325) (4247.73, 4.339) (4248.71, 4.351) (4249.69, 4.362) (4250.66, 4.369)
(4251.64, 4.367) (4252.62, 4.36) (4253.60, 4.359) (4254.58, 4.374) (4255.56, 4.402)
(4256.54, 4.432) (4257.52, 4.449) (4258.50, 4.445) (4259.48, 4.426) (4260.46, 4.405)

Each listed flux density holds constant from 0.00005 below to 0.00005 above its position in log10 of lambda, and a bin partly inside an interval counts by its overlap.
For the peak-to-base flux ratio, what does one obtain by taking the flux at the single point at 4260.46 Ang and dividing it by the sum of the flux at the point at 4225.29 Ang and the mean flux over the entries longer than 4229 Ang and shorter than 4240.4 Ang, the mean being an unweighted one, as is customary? 0.511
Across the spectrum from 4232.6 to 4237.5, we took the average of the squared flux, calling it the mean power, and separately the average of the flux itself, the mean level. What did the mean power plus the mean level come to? 22.2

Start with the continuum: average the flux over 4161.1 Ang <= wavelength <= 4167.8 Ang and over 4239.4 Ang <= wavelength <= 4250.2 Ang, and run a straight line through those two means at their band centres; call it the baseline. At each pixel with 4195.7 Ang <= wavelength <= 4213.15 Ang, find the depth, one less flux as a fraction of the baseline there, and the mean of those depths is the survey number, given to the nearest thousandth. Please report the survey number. 0.001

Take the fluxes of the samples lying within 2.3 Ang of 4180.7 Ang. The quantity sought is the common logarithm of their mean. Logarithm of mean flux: 0.643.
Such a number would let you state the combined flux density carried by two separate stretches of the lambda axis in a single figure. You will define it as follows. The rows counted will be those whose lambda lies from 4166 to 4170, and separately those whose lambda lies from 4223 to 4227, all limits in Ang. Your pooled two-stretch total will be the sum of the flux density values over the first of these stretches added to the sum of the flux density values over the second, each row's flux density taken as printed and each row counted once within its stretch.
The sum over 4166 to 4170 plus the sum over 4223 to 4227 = 35.5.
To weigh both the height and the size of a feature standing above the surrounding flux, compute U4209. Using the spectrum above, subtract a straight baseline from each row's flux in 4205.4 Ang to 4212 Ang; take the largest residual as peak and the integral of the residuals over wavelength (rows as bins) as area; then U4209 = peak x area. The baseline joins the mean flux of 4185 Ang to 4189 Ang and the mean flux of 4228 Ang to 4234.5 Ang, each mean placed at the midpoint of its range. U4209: 0.14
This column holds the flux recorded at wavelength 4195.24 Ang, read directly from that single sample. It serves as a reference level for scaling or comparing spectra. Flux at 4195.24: 4.222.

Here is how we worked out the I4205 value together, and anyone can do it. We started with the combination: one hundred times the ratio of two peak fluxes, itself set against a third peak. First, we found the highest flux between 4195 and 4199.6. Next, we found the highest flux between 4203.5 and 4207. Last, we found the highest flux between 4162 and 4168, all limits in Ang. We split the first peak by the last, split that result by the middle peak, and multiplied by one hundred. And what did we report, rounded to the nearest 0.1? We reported 21.5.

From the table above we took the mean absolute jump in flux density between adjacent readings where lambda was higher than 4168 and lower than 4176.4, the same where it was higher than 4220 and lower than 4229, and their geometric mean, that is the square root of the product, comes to 0.0269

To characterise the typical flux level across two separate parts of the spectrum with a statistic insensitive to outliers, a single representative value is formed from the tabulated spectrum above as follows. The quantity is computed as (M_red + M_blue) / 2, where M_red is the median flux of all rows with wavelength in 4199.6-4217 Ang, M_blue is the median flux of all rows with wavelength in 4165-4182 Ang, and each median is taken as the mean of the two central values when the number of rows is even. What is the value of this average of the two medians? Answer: 4.42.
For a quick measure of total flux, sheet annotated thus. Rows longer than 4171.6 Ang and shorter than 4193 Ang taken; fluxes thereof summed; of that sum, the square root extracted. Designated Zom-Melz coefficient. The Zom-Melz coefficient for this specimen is 9.81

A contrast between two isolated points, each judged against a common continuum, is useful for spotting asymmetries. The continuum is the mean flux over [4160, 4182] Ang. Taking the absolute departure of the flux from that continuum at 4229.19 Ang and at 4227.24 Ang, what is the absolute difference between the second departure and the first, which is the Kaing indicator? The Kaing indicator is 0.029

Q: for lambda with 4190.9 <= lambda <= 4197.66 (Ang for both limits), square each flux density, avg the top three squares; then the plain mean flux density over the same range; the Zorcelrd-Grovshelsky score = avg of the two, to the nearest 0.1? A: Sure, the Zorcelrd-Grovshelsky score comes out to 11.2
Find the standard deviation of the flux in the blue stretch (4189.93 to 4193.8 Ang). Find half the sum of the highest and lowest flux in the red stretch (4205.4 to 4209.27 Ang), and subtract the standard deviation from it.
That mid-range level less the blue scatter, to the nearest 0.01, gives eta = 4.42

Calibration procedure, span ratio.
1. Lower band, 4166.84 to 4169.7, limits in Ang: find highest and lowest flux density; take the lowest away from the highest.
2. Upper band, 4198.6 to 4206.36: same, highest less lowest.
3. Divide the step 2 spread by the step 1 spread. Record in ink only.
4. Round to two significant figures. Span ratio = 2.9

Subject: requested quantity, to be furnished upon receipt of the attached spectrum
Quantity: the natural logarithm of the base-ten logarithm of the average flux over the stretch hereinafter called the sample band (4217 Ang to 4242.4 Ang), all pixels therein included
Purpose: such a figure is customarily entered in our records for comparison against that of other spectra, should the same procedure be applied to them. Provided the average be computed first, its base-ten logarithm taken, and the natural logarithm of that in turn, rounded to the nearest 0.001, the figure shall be -0.451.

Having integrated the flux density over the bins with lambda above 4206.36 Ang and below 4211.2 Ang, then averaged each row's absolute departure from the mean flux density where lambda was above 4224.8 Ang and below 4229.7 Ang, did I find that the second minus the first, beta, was -21.50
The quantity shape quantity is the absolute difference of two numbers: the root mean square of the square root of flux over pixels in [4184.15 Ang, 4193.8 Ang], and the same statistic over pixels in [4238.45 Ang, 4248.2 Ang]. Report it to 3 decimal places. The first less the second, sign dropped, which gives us 0.011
